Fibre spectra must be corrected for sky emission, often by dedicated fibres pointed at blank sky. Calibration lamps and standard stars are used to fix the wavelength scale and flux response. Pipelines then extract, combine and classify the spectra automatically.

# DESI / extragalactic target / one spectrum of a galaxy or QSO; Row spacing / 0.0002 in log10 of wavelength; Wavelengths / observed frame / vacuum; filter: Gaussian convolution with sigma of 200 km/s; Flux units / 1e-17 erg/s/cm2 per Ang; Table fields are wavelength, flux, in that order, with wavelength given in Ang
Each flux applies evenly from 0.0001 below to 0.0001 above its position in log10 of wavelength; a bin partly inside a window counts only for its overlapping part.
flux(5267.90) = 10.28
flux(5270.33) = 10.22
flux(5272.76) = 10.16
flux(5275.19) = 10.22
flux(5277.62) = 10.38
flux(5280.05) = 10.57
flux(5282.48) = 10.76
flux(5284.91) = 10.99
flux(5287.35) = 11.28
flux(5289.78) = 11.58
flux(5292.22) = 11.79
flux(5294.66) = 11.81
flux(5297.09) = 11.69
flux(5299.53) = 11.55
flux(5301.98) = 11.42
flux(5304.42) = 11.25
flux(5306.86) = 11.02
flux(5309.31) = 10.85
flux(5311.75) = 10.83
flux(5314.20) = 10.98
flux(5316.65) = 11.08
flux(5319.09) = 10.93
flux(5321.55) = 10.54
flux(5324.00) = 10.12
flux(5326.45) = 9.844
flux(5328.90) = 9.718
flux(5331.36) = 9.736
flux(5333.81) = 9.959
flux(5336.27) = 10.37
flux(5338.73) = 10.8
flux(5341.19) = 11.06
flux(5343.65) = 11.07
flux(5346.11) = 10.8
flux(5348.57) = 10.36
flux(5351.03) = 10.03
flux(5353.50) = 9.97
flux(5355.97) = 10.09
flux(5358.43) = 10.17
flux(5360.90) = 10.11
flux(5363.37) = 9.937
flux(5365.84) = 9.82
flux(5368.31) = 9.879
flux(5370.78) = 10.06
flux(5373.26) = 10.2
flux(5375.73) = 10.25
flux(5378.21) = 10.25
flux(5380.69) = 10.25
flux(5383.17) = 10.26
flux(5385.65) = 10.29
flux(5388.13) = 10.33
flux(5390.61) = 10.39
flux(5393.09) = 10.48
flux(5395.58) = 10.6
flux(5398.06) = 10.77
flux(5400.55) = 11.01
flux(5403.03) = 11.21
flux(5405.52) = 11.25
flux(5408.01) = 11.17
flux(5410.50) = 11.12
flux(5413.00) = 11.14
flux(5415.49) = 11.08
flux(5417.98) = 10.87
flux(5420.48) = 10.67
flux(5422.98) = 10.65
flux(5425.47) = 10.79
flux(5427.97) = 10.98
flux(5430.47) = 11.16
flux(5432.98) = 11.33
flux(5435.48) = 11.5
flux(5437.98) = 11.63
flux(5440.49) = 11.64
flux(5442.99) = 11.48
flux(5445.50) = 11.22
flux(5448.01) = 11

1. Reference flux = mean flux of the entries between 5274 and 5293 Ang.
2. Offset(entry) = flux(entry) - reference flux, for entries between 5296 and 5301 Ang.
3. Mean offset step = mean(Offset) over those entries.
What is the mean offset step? 0.7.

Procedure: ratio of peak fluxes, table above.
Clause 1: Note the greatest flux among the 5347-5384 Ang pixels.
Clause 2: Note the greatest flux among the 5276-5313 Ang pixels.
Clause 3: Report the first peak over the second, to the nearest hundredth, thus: 0.88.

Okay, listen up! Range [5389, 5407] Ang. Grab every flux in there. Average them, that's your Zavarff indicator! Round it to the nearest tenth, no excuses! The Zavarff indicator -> 10.8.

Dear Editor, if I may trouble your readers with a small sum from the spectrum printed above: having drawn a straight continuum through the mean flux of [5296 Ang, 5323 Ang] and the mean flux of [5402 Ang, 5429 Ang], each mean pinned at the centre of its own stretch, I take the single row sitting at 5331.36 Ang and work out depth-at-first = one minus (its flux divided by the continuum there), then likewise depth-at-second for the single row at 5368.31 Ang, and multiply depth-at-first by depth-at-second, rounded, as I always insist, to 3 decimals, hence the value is 0.013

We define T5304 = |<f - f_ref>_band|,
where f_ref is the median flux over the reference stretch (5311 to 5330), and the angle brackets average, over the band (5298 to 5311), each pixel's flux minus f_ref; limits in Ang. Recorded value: 0.53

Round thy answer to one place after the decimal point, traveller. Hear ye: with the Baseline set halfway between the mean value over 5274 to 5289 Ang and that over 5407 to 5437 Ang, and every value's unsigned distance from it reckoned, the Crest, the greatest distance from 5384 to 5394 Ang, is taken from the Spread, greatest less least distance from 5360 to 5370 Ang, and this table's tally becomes -0.3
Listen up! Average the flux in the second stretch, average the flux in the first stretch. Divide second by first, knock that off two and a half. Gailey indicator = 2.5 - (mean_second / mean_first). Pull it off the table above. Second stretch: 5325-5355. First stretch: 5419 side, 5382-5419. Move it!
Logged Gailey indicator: 1.55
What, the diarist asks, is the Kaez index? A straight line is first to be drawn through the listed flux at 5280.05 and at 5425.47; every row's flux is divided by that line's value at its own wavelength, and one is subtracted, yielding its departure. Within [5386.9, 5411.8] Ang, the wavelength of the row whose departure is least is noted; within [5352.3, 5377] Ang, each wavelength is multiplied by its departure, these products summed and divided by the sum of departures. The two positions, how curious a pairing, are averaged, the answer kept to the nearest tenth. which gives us 5376.2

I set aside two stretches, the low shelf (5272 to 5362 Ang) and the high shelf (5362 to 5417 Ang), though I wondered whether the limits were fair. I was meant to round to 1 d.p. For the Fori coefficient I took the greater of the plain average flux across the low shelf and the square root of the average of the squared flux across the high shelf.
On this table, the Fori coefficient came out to 10.7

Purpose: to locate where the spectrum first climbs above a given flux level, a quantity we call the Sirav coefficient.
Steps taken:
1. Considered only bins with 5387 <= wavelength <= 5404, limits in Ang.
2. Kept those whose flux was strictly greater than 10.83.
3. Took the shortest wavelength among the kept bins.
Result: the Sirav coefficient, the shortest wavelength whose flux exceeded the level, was 5400.55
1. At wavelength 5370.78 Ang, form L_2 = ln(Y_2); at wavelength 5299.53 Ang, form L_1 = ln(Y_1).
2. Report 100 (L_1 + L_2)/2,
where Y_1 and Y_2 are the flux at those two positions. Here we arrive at 238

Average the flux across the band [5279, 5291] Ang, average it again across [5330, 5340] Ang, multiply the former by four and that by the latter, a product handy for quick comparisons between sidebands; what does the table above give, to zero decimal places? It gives 451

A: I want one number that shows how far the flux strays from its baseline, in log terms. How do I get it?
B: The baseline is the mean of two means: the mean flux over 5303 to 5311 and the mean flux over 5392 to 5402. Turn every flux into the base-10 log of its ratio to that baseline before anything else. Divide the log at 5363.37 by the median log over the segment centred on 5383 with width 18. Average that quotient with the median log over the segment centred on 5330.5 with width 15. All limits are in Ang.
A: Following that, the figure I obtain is 0.75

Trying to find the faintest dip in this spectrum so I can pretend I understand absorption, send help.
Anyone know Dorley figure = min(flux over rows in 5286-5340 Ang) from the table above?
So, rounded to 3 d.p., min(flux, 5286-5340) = 9.718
